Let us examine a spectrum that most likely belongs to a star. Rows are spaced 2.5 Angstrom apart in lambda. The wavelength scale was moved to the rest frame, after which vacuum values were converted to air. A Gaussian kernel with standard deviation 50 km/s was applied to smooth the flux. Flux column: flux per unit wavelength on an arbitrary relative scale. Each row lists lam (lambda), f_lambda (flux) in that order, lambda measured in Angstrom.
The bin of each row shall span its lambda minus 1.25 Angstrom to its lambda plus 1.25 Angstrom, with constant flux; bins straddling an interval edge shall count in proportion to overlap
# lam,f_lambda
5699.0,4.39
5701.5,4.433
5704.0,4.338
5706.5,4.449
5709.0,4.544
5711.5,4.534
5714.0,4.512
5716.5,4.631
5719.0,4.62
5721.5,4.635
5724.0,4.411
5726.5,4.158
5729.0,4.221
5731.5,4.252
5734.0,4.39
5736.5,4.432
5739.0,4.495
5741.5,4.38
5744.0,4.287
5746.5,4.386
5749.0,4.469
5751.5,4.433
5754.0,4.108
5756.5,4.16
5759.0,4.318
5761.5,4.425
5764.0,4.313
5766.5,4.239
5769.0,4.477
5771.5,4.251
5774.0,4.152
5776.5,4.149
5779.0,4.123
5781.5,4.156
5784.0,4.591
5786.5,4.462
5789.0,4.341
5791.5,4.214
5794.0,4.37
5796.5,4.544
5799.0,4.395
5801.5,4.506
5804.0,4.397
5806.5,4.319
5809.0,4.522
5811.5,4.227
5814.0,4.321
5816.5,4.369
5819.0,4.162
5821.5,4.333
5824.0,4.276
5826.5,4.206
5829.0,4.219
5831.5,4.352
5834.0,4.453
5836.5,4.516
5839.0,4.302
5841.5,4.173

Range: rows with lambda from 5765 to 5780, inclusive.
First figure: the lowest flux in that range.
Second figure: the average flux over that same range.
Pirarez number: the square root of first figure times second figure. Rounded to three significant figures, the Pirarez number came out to 4.18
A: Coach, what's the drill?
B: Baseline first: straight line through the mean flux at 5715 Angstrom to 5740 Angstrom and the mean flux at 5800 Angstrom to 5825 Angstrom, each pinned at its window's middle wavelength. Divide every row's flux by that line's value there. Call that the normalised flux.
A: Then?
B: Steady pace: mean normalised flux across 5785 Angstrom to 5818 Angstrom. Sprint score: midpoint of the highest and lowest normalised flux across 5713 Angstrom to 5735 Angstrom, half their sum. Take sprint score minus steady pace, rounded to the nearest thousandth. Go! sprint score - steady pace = -0.014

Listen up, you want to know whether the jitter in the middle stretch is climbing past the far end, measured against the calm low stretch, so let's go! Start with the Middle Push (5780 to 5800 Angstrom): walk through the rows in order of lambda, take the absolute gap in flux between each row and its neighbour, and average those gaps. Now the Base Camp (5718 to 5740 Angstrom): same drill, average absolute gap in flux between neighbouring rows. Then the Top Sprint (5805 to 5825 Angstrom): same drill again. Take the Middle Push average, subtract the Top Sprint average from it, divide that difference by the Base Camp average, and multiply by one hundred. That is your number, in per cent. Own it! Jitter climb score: 30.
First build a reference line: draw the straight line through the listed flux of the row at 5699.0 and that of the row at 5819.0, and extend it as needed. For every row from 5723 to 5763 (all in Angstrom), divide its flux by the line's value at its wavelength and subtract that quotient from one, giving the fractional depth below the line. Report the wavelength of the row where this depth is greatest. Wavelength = 5726.5 Angstrom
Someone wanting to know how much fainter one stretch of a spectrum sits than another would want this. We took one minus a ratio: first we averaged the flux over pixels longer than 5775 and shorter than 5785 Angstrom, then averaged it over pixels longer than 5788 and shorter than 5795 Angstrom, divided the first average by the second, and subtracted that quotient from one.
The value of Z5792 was 0.01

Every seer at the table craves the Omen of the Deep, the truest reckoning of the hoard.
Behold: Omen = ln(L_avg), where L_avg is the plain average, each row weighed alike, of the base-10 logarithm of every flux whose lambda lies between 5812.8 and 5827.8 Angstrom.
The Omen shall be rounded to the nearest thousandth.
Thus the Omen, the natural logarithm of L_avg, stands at -0.460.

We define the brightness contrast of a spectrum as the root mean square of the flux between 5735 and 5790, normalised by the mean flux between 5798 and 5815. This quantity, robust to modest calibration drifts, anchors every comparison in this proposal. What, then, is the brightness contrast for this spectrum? 0.987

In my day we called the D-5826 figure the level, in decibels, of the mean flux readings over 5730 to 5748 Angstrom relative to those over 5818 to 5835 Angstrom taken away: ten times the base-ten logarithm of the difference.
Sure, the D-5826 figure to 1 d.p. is -10.5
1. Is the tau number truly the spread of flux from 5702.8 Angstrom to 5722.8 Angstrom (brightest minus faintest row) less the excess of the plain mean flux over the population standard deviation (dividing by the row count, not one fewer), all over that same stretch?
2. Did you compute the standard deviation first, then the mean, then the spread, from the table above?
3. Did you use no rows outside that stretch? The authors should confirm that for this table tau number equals -4.140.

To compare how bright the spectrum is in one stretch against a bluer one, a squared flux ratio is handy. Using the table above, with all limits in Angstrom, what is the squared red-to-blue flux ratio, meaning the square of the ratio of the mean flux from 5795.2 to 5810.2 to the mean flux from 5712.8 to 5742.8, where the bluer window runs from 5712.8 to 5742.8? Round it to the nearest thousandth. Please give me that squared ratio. 1.009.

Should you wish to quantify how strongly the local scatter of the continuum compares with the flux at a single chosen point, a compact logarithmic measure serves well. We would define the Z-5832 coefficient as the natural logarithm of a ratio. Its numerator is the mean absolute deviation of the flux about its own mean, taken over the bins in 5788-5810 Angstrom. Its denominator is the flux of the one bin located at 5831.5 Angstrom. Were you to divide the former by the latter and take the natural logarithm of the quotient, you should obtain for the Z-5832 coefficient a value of -3.97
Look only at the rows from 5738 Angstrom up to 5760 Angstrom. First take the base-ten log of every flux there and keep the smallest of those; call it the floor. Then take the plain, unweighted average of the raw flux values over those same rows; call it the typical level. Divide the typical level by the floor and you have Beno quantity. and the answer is 7.07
